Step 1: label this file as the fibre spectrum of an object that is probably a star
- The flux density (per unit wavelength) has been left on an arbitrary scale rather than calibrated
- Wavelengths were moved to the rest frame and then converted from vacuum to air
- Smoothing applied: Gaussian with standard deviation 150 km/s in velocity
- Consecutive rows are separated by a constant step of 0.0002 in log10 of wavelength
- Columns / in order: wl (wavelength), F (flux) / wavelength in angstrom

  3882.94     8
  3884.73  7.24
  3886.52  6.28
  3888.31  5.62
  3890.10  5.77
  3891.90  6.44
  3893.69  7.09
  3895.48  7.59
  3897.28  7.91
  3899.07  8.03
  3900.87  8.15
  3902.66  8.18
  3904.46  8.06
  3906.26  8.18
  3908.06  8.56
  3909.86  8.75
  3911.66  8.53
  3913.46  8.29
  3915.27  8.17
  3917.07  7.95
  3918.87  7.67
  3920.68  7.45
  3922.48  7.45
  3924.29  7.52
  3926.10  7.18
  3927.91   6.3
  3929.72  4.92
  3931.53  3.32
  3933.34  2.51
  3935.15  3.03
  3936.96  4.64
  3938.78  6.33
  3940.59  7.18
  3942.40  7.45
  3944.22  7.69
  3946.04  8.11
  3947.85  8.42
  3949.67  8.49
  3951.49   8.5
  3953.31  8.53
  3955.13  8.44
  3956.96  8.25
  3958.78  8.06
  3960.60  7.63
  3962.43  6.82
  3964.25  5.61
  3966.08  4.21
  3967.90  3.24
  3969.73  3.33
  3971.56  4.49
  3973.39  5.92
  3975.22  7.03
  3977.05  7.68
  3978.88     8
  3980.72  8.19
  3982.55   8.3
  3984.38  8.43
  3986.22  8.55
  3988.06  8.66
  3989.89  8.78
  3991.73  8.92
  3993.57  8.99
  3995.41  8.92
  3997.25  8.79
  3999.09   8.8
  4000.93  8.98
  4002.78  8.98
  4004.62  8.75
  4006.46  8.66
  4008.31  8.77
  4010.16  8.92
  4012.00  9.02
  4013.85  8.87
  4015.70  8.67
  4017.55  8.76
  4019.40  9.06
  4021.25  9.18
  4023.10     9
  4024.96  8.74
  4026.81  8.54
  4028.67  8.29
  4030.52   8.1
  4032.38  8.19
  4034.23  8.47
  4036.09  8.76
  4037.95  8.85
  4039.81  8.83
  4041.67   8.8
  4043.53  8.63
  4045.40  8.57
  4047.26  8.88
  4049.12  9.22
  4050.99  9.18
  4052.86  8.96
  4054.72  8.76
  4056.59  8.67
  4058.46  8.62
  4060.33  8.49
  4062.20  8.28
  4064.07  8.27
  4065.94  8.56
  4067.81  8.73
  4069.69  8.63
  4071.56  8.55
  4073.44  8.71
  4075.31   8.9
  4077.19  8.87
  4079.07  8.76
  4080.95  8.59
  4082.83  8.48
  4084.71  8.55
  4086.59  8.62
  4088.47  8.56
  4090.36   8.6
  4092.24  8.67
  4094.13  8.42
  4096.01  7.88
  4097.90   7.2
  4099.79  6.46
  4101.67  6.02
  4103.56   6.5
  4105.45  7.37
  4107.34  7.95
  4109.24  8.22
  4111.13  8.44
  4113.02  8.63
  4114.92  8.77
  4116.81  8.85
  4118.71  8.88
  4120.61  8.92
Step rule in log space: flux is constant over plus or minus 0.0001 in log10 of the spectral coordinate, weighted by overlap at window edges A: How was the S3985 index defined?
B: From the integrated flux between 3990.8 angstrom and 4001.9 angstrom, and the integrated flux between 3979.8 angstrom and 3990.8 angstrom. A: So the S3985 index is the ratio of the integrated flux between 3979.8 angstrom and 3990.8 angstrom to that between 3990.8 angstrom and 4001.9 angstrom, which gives 0.95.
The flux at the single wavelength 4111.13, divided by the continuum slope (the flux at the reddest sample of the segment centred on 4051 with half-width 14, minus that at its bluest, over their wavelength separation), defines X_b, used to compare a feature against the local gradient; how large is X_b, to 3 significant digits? -380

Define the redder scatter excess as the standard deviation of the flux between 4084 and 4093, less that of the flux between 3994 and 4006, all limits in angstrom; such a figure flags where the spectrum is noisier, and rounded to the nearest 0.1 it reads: -0.1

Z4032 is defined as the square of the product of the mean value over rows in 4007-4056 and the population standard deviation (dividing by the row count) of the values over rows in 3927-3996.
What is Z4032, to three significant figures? 297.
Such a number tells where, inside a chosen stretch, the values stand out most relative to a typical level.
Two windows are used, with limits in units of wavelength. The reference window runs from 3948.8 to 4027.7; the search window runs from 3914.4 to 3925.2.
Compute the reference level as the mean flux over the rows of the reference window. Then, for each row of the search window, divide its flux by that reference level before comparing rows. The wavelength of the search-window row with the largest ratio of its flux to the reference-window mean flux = 3915.27 angstrom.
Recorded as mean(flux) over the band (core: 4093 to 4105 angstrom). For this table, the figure 7.1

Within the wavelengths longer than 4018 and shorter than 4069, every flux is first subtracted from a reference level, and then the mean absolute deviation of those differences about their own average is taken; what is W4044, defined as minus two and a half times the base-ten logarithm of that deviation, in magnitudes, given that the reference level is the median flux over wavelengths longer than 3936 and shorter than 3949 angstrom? 1.5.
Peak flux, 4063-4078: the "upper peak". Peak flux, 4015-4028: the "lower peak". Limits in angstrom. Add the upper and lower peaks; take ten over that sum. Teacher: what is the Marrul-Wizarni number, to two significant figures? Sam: 0.55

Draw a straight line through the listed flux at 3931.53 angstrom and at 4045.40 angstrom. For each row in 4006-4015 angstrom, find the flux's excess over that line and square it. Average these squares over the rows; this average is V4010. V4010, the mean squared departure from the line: 3.6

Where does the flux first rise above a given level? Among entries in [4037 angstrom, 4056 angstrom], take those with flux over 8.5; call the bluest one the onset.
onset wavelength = 4037.95 angstrom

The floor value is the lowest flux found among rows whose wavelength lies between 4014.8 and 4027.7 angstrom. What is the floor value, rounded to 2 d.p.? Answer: 8.54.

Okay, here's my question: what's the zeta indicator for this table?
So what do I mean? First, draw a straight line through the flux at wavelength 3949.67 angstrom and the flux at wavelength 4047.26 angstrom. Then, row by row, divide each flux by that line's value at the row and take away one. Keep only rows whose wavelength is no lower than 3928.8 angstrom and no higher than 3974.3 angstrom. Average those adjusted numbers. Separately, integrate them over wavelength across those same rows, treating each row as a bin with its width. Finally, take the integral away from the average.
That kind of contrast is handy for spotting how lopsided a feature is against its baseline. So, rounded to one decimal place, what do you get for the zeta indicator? 12.0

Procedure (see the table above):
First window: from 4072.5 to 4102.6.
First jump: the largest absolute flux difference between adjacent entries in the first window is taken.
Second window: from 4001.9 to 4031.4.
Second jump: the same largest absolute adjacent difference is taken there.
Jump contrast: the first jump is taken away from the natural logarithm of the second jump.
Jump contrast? -1.9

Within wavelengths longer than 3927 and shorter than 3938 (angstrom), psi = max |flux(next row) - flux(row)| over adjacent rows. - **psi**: 1.6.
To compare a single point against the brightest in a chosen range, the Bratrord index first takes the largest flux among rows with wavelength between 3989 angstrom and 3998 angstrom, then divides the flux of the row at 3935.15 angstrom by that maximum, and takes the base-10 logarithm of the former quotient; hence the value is -0.47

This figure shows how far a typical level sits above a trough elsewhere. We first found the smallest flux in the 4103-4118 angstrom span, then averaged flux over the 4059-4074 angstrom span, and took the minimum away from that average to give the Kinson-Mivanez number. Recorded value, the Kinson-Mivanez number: 2.0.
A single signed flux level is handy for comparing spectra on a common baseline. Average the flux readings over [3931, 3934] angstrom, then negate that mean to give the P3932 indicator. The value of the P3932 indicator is -2.9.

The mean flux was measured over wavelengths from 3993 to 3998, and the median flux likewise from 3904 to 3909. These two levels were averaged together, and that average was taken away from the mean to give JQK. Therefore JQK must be 0.36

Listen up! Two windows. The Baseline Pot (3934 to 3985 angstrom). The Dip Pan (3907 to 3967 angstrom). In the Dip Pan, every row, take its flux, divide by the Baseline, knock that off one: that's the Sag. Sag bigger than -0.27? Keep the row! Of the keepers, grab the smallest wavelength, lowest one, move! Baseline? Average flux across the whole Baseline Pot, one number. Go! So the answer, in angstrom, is 3908.06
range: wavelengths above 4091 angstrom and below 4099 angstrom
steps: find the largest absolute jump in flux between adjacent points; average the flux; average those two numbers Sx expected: 4.36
